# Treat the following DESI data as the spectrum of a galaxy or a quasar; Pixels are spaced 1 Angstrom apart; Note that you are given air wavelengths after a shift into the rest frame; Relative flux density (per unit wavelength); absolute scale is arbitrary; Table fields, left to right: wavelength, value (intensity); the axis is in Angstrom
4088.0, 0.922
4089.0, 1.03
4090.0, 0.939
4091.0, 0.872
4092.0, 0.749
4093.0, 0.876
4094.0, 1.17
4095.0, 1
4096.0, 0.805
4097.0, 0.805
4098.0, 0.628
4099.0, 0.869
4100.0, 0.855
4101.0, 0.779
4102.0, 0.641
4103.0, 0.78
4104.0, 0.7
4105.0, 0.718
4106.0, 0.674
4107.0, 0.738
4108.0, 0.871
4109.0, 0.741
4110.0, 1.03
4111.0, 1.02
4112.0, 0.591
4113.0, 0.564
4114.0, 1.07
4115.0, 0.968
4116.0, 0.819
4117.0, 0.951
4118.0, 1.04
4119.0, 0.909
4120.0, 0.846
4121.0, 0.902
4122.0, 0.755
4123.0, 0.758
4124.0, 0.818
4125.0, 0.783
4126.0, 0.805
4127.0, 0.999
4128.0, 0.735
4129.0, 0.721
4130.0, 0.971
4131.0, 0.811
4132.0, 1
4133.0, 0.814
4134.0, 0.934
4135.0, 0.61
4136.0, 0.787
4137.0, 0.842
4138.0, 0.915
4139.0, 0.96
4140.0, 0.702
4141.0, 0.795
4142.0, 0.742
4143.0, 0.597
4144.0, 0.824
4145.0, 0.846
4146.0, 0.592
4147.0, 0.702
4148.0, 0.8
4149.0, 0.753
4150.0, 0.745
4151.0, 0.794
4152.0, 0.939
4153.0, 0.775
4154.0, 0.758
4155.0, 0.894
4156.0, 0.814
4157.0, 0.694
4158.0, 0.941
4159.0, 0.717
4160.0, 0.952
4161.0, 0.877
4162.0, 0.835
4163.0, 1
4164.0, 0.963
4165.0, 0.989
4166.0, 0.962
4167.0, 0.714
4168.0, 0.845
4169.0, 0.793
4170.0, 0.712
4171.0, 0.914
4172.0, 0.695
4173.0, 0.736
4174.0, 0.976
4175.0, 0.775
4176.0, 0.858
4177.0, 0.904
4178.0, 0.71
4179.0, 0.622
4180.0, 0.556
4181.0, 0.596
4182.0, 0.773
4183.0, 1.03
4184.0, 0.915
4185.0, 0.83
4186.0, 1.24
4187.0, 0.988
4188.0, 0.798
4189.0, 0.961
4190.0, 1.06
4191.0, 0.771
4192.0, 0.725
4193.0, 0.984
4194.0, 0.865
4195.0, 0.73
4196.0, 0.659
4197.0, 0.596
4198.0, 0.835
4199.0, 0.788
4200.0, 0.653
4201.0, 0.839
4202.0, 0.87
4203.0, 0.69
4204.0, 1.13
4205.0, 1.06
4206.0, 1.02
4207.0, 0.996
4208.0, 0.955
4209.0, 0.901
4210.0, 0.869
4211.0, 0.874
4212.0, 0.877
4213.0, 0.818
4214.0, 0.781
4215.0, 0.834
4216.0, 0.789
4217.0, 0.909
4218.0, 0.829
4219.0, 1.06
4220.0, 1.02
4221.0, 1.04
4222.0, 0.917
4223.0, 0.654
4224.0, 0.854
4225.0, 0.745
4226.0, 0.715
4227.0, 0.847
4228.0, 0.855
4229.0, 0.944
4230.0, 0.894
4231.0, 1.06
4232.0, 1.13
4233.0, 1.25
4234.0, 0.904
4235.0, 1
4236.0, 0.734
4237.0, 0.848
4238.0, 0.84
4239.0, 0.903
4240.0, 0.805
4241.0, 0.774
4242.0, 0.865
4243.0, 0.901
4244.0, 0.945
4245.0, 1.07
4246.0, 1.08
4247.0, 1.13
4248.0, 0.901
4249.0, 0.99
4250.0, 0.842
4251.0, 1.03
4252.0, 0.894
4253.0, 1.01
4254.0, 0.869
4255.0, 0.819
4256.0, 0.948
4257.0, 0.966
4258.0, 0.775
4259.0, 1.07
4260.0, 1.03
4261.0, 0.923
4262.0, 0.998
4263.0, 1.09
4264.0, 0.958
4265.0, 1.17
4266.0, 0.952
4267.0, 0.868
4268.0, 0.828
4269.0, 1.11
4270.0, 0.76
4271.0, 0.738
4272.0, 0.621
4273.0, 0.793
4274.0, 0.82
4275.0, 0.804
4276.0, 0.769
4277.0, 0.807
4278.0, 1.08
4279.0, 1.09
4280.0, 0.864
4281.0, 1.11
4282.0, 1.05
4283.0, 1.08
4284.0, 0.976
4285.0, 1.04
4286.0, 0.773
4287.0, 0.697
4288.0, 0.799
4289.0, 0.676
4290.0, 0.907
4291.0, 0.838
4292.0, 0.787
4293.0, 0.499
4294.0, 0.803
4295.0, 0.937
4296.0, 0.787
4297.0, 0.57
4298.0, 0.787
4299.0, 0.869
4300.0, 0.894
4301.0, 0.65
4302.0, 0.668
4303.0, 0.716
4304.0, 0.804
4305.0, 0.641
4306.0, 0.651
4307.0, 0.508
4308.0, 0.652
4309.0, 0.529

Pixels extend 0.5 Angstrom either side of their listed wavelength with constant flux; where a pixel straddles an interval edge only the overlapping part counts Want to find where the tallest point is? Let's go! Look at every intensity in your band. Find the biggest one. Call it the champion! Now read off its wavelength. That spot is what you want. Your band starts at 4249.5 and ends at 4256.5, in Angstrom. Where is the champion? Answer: 4251.0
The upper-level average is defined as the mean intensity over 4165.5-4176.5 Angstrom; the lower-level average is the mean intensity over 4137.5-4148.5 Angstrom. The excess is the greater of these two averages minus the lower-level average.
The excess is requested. 0.05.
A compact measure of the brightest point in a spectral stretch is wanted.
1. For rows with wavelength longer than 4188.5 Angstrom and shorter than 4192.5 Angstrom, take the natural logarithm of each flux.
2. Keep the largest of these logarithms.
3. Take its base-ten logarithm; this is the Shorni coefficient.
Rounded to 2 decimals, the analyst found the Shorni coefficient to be -1.23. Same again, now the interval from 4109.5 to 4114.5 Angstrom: -1.17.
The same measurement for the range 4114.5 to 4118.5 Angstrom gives -1.41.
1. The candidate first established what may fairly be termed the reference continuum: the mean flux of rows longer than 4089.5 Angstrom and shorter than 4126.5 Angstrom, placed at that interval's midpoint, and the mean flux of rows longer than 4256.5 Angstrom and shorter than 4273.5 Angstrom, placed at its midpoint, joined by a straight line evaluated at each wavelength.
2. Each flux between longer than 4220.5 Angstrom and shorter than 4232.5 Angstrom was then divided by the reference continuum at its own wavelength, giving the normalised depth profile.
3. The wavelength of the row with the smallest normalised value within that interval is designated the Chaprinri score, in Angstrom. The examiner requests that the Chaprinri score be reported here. 4223.0 Angstrom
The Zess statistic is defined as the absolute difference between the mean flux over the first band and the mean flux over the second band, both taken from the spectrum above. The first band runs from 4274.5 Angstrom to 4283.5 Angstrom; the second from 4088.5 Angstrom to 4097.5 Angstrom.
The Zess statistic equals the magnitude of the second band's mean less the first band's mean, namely 0.045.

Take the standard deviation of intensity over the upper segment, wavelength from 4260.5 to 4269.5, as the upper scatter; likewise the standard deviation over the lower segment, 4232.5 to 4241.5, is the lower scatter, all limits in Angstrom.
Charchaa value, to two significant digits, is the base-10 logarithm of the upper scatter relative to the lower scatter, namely -0.13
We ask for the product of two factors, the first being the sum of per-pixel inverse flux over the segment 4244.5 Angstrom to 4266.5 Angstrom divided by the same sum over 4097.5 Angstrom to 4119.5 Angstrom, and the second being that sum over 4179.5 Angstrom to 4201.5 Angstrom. 22.6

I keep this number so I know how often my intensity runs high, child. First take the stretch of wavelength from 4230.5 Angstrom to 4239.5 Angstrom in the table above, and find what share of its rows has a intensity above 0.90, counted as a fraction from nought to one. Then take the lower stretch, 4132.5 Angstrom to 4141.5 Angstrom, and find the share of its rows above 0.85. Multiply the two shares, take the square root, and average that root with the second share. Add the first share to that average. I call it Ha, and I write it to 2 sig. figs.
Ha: 1.1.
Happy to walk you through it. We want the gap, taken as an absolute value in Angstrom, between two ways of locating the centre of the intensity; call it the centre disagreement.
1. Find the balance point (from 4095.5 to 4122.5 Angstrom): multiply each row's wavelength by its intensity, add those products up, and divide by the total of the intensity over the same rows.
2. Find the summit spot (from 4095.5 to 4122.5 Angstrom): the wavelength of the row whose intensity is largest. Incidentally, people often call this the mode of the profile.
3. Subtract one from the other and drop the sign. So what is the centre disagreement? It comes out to 4.5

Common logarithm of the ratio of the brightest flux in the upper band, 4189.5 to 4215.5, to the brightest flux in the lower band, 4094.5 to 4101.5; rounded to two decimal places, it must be 0.05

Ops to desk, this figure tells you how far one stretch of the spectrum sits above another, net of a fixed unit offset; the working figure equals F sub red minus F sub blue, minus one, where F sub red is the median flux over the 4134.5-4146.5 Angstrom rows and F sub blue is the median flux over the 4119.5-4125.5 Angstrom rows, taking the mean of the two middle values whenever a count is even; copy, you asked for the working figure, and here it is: -1.01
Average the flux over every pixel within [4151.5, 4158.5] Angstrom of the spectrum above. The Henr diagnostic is 0.83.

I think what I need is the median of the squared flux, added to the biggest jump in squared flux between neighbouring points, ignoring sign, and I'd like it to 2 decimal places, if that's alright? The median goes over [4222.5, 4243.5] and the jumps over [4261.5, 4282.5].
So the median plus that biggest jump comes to 1.39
